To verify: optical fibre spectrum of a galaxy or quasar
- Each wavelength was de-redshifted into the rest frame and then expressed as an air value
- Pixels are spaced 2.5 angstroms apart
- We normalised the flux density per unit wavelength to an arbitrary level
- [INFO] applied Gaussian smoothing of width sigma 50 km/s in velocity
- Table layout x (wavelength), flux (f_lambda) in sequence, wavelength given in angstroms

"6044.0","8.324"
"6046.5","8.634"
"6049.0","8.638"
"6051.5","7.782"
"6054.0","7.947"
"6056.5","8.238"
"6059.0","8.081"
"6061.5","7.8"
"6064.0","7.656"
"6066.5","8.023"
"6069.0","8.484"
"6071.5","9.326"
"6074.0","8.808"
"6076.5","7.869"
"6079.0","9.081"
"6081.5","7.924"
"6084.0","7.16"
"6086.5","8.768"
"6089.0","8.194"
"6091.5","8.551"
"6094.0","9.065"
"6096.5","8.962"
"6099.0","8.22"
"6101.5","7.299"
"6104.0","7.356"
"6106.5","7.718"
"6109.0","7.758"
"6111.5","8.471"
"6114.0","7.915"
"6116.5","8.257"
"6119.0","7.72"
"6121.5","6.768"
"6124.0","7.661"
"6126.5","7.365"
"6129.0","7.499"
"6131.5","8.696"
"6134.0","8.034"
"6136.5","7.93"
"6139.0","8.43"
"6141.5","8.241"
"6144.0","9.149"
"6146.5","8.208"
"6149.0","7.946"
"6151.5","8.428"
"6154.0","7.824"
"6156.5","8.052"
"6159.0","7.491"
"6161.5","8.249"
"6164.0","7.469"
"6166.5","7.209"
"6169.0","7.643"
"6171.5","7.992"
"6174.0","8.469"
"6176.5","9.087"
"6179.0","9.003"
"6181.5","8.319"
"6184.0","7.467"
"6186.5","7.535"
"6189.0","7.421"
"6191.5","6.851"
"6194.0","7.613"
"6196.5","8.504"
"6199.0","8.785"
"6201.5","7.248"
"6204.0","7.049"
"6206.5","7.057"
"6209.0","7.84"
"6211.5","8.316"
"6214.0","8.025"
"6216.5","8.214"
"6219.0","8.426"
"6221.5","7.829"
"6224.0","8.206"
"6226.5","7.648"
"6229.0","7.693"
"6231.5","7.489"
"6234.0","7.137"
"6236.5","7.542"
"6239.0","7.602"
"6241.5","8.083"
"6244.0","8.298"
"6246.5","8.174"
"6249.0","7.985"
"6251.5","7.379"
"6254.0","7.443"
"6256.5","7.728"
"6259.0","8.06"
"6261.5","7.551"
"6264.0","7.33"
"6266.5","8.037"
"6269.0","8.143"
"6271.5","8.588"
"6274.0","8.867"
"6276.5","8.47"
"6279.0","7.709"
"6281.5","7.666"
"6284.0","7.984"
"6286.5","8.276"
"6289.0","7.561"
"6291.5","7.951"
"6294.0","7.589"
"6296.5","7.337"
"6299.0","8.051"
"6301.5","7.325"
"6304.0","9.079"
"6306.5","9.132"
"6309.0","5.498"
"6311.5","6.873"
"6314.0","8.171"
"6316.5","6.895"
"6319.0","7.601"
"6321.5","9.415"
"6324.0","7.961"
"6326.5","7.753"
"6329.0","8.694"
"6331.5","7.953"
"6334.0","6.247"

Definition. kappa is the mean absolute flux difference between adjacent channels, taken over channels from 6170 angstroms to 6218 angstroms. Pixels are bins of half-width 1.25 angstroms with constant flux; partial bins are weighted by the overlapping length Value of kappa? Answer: 0.49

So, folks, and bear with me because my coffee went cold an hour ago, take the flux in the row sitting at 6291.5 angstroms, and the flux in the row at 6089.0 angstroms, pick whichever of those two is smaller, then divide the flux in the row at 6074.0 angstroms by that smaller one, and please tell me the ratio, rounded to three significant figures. 1.11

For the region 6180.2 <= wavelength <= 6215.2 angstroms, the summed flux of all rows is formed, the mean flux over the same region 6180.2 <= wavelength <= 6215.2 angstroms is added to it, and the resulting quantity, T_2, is 116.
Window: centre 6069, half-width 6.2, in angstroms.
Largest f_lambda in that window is 9.326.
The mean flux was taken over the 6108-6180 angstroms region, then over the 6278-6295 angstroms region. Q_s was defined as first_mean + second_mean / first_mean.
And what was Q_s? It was 9.01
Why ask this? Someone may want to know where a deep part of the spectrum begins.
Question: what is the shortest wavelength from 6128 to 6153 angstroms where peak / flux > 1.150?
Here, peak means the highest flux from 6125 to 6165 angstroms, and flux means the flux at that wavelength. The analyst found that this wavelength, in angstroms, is 6129.0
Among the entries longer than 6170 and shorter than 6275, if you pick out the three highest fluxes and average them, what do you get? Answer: 8.99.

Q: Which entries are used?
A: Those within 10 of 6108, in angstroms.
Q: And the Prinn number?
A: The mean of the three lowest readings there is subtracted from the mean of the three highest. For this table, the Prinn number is 0.86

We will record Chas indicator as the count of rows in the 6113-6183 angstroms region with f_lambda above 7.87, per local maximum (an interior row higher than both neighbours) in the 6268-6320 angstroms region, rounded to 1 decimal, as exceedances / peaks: 3.0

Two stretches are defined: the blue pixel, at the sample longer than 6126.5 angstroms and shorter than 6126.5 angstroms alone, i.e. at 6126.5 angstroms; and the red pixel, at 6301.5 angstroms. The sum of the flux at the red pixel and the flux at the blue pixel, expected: 14.7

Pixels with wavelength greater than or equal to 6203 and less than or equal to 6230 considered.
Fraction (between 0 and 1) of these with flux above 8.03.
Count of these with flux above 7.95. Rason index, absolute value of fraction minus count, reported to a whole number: 5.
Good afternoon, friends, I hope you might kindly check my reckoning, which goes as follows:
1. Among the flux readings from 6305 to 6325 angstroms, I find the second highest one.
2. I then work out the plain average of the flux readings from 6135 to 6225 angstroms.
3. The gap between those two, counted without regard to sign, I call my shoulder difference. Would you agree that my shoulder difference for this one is 1.1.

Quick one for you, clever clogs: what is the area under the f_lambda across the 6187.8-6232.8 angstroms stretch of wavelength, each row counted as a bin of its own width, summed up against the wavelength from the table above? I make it 351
